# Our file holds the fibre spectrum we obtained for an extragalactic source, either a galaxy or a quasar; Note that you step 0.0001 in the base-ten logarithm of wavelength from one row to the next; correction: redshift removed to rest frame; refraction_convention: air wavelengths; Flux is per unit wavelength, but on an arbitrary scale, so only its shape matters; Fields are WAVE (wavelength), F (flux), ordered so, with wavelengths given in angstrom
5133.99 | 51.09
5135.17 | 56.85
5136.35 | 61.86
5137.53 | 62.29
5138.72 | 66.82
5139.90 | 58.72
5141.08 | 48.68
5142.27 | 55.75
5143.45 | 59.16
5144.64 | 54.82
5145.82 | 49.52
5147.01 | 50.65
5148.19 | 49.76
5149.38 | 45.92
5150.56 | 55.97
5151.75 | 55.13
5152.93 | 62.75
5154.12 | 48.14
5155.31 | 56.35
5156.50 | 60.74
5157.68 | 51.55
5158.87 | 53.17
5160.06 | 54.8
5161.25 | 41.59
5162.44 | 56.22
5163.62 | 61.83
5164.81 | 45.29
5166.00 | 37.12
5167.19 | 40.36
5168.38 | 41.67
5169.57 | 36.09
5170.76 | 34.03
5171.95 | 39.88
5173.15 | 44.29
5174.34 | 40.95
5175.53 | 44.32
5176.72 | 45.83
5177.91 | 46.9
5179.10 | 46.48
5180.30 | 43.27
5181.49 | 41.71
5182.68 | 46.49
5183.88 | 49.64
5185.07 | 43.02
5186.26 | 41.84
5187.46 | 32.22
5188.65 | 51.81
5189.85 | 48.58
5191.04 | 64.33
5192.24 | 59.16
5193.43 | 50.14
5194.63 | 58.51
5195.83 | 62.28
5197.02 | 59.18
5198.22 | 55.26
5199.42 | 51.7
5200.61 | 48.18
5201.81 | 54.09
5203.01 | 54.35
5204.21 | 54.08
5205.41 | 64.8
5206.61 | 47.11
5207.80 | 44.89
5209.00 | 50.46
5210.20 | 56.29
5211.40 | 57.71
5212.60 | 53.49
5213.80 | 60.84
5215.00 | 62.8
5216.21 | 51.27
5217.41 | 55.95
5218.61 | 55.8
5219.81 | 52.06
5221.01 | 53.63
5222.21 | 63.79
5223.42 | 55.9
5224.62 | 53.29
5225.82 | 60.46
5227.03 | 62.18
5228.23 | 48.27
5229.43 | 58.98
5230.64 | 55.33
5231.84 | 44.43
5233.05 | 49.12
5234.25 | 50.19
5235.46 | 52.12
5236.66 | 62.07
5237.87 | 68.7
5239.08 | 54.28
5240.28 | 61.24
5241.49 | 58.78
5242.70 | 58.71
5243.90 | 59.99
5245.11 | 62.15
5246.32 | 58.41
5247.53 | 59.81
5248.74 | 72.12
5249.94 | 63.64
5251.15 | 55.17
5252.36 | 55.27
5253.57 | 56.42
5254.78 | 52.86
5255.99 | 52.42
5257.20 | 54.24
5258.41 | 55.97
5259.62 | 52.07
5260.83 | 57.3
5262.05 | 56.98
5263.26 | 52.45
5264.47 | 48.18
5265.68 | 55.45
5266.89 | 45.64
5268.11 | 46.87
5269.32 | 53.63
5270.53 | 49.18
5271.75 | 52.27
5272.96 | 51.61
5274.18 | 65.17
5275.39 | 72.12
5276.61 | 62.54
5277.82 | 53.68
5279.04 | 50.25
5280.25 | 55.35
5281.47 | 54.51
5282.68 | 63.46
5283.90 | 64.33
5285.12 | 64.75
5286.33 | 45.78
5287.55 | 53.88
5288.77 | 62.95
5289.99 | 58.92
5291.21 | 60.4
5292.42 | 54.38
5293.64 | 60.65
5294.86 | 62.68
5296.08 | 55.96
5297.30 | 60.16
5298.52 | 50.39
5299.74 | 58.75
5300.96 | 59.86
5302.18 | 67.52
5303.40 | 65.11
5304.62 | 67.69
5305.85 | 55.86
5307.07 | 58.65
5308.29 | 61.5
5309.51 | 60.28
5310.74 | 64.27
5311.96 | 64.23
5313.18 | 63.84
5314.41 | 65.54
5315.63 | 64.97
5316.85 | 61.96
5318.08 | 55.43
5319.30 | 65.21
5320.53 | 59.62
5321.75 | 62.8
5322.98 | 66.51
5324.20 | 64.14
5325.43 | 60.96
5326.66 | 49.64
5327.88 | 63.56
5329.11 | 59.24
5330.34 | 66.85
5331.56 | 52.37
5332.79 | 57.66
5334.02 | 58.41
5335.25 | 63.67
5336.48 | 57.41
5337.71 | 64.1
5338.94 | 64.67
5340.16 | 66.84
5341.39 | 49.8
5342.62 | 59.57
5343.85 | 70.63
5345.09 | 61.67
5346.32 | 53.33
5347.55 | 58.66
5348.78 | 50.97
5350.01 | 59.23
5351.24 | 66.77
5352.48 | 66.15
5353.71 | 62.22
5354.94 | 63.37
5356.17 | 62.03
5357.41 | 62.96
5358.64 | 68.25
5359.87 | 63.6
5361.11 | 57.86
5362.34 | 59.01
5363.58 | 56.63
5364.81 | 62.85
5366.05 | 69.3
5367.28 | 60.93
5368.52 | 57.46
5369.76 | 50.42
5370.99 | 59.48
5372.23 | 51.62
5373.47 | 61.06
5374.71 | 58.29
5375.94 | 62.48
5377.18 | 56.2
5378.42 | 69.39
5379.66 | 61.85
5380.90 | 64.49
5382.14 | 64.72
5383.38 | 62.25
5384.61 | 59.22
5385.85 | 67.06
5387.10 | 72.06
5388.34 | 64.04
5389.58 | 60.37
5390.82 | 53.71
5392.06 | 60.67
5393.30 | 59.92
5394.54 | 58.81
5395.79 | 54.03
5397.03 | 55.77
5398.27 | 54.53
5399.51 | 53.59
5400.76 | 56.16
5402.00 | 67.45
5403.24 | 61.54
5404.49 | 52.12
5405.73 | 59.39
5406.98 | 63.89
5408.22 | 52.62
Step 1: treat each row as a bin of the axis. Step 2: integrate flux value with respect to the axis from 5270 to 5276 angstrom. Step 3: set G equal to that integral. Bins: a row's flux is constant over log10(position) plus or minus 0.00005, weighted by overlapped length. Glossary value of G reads 349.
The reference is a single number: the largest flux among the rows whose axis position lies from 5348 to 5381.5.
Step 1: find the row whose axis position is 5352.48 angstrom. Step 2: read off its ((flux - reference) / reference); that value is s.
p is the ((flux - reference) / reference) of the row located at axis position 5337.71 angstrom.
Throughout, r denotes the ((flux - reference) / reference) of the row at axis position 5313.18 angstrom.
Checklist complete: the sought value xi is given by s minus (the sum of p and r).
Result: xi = 0.11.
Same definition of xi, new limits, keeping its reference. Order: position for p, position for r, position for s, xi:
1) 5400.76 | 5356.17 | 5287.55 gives 0.07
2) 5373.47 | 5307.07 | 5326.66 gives -0.01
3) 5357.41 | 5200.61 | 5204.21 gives 0.18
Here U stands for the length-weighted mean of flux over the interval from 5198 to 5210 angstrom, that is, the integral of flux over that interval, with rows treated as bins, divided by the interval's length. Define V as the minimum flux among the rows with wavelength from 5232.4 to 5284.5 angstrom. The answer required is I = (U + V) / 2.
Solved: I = 49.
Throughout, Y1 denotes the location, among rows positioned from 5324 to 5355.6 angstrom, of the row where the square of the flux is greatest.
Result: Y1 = 5343.85 angstrom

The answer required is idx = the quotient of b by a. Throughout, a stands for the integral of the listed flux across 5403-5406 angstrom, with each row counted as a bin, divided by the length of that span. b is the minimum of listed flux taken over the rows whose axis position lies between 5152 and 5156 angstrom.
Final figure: 0.85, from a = 57.0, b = 48.14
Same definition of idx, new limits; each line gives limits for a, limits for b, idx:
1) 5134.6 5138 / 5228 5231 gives 0.80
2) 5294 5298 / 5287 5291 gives 0.91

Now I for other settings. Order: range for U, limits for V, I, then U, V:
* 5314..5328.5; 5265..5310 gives 54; 62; 45.64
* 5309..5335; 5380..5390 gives 60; 61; 59.22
